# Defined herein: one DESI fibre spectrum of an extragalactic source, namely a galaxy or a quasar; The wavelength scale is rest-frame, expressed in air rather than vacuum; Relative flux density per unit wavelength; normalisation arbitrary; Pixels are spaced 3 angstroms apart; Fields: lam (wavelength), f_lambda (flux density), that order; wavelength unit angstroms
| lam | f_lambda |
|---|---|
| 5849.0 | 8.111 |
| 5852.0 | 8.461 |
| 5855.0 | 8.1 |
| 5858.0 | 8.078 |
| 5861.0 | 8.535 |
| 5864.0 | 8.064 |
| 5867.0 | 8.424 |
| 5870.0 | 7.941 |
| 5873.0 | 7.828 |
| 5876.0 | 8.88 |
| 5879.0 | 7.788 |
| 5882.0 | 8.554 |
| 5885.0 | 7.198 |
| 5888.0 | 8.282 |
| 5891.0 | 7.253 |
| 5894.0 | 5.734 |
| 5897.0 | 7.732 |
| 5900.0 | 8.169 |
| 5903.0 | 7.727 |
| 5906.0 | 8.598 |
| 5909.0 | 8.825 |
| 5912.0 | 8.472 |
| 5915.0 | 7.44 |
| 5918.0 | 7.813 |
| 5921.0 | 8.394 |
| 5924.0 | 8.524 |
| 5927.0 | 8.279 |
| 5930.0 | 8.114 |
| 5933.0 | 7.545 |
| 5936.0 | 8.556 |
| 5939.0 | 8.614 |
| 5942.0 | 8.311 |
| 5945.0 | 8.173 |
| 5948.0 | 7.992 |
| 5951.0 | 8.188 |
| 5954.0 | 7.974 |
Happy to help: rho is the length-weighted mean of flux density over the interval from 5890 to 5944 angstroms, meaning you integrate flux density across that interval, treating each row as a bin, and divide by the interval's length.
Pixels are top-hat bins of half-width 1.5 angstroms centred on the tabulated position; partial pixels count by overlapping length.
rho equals 8.01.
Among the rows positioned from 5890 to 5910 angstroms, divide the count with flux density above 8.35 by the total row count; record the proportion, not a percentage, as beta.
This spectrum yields 0.29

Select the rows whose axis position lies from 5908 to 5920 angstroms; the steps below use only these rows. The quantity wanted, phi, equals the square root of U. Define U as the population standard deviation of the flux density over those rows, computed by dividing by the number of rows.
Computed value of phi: 0.74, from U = 0.54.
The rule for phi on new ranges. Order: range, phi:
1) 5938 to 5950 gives 0.48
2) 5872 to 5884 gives 0.68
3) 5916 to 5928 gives 0.52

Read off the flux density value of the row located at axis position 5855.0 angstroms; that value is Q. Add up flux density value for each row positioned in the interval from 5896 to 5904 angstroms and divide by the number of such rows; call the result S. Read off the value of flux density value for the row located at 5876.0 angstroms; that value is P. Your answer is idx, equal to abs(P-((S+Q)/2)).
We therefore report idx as 0.9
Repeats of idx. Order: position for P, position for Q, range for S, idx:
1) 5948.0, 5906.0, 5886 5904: 0.0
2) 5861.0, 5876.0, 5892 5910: 0.2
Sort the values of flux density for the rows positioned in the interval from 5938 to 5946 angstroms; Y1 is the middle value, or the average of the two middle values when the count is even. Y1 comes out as 8.3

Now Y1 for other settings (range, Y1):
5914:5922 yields 7.8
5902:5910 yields 8.6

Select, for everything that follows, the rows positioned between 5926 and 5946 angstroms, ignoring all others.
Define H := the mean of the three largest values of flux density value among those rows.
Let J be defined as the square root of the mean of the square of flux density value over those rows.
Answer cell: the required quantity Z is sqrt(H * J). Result 8.363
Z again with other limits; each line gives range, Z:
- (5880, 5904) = 7.973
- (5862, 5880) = 8.308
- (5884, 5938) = 8.301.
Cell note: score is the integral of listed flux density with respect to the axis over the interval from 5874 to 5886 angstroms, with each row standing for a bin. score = 98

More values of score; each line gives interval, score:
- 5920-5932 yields 100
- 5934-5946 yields 101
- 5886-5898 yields 87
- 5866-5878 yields 99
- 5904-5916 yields 100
